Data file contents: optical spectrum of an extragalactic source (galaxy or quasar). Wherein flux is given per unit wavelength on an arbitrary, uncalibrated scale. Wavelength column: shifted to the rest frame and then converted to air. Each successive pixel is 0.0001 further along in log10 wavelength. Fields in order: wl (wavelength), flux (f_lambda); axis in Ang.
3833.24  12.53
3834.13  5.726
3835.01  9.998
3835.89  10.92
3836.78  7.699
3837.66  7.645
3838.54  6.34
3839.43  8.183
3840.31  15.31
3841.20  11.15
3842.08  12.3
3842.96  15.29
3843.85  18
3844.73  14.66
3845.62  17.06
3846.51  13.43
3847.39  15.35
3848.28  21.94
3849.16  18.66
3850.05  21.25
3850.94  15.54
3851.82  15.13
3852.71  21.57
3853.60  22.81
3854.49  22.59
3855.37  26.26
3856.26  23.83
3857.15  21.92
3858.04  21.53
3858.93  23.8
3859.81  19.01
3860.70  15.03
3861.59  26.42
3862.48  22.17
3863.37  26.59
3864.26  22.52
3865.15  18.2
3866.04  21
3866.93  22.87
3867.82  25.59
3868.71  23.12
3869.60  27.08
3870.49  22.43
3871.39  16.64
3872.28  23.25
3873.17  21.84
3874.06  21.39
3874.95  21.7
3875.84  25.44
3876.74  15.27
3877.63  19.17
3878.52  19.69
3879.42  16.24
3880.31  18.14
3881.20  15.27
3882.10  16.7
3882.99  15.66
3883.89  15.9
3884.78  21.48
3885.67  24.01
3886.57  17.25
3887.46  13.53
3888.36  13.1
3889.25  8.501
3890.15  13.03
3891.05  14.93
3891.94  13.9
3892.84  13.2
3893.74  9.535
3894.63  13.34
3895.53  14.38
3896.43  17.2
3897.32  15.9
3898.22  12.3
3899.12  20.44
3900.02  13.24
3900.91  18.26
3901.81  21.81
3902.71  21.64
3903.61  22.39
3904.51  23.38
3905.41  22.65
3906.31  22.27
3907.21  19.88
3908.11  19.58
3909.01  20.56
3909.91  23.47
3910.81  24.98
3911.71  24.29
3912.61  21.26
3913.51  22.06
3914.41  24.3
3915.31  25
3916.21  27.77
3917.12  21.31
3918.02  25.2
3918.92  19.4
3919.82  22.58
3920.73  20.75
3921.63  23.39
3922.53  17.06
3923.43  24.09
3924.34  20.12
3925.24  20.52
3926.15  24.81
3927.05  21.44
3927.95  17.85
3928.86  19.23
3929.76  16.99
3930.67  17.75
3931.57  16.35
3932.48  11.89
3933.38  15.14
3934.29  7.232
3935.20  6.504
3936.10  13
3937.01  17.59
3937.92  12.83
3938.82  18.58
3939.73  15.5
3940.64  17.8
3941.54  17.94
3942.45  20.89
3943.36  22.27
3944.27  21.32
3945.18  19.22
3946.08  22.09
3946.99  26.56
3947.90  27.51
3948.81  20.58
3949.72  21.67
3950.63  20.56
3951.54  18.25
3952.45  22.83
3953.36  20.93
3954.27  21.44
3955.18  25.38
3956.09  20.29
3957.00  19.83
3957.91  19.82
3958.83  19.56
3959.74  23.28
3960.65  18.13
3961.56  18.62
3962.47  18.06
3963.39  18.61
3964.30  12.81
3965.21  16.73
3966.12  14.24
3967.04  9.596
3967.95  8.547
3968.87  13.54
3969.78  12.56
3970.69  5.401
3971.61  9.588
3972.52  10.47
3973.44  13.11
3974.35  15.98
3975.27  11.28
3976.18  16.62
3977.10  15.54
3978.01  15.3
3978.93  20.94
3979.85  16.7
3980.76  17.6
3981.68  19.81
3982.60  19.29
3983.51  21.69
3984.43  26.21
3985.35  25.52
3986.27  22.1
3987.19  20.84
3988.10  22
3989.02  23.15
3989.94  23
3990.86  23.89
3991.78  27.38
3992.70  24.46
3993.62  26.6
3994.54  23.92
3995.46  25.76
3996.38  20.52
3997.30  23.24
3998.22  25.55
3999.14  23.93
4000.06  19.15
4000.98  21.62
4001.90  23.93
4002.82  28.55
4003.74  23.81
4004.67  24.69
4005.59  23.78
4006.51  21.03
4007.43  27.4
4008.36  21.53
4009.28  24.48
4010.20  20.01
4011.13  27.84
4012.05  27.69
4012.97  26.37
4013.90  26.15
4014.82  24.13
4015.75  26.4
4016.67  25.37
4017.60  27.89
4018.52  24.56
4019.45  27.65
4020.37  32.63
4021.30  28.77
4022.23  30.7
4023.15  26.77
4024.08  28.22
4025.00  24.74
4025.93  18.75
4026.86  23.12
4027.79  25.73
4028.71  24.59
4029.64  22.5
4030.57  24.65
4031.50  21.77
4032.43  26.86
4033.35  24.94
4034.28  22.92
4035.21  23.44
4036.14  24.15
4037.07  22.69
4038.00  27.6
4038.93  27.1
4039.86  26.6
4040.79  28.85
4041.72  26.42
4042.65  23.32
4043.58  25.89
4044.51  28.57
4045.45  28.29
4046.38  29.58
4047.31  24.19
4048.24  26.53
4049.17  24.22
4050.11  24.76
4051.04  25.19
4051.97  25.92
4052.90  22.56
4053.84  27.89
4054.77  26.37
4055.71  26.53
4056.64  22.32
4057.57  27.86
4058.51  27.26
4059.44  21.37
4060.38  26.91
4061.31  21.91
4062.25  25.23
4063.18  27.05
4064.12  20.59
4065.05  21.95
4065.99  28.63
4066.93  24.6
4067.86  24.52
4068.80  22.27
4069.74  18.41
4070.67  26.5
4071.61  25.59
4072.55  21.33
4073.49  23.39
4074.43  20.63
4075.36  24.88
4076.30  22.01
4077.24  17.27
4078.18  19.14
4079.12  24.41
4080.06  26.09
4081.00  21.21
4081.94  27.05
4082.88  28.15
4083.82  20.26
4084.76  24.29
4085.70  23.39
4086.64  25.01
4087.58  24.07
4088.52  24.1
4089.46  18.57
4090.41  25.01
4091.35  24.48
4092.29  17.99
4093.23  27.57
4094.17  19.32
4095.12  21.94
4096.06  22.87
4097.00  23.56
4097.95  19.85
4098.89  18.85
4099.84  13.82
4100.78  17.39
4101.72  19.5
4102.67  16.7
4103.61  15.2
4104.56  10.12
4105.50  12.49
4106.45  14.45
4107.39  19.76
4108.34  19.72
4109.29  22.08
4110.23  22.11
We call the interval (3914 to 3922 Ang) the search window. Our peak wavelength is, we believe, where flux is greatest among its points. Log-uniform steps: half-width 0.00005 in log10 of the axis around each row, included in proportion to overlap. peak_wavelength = 3916.21 Ang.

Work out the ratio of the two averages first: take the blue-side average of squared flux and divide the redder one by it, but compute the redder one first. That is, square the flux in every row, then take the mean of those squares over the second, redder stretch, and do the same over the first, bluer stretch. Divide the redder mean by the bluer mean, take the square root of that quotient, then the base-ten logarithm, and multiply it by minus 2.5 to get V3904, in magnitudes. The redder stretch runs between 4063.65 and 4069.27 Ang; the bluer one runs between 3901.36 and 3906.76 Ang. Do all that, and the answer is -0.1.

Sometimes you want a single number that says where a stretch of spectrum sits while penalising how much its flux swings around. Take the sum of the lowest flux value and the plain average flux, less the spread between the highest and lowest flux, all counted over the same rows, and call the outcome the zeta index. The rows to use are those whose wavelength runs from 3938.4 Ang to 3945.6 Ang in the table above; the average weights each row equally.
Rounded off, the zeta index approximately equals 28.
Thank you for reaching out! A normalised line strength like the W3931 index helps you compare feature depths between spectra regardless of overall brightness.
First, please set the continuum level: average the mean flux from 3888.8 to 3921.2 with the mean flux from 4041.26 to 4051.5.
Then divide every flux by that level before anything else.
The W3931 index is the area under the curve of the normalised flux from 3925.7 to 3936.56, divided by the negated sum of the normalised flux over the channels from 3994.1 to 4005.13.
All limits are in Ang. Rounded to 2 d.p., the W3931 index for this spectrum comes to -0.60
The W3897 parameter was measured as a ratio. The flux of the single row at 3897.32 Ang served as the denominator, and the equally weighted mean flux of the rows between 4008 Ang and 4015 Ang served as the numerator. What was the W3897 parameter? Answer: 1.6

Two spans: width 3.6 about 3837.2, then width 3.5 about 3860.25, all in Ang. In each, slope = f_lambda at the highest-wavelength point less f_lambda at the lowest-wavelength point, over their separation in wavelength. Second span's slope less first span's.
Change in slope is 2.7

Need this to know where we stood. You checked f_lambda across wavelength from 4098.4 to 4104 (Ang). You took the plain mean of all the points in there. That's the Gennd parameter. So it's 17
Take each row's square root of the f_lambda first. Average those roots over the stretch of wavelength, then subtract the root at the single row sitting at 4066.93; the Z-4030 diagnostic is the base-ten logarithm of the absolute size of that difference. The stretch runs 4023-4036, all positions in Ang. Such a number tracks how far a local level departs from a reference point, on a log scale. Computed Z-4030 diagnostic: -1.3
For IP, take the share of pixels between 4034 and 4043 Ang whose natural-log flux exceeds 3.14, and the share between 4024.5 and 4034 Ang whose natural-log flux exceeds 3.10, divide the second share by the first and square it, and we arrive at 1.00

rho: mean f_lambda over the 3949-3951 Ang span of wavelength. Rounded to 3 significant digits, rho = 21.1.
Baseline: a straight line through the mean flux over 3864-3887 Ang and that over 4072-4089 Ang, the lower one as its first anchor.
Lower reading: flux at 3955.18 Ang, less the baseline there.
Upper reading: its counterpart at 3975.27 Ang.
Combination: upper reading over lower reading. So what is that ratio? -2.6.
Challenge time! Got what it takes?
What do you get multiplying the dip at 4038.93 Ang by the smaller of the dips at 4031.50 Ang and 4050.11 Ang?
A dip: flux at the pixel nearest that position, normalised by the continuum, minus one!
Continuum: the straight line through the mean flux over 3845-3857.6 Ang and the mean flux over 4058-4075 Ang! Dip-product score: -0.010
